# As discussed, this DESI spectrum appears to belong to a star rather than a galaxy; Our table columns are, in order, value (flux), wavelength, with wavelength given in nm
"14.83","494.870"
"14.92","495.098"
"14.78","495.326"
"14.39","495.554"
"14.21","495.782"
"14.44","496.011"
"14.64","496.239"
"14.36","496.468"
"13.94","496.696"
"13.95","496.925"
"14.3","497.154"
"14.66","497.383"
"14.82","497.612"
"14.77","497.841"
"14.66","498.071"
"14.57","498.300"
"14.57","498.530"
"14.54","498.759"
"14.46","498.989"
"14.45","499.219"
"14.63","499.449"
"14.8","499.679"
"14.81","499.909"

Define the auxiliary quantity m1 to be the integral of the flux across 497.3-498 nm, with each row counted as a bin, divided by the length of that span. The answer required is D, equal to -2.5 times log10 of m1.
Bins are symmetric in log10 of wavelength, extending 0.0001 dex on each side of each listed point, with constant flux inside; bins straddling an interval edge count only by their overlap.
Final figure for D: -2.92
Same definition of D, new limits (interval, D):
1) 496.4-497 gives -2.87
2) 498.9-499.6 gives -2.91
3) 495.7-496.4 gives -2.90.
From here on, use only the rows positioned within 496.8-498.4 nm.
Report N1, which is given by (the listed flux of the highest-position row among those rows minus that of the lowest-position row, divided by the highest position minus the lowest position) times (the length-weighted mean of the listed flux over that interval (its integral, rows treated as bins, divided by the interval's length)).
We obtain 7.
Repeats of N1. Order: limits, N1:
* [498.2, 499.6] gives 1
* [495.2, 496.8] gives -9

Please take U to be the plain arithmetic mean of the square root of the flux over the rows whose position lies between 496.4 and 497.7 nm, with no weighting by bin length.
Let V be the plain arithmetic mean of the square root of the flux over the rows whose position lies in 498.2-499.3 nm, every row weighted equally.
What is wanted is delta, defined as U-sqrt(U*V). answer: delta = -0.012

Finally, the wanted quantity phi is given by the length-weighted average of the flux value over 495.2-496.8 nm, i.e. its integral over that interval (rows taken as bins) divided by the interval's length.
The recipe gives 14.4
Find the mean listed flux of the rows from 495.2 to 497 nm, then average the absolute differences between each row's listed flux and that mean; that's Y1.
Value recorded 0.23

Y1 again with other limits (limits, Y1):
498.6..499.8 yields 0.11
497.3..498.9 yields 0.08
